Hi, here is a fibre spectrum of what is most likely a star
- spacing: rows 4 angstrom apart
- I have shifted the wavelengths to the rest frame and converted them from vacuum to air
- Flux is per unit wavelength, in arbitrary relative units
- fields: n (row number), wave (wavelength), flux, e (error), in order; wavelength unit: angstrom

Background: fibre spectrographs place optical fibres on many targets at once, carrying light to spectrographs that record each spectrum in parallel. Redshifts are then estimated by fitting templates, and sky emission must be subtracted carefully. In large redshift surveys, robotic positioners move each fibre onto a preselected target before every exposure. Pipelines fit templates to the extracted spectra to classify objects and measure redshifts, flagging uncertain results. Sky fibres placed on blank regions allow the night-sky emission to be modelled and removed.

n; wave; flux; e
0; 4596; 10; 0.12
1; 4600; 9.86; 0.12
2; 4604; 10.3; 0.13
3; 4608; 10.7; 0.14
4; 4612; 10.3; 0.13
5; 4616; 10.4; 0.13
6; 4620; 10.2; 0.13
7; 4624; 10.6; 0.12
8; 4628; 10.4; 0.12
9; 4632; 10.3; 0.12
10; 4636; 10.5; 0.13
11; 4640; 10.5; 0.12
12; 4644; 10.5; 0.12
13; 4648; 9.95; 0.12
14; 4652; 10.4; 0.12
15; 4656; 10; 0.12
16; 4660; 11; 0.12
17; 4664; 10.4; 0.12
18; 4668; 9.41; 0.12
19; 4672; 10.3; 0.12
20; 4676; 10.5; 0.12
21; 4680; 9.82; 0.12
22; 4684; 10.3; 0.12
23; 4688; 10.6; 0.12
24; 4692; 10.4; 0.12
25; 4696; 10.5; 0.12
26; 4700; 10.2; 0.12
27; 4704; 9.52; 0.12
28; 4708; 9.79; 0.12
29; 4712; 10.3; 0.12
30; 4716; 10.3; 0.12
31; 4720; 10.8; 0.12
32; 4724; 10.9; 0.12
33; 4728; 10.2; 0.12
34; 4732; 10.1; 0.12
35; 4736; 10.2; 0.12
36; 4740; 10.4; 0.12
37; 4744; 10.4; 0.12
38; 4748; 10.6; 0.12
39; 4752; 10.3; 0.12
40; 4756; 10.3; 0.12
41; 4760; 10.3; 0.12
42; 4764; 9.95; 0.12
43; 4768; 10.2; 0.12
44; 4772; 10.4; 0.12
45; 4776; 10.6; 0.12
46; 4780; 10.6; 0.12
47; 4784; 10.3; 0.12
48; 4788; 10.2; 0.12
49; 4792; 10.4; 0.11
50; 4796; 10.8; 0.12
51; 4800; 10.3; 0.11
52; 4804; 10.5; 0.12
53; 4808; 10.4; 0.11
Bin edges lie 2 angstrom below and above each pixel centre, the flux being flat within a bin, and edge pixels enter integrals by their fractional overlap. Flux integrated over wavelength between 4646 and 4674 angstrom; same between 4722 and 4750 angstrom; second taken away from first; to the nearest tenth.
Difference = -5.4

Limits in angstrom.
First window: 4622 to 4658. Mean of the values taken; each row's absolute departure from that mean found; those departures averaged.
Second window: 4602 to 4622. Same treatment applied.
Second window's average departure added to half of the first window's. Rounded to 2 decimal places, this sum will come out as 0.22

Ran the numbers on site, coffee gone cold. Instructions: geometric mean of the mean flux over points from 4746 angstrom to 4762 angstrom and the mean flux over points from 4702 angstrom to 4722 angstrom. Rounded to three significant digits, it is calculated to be 10.3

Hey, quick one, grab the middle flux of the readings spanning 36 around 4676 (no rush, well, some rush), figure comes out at 10.4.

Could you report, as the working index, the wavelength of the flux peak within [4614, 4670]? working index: 4660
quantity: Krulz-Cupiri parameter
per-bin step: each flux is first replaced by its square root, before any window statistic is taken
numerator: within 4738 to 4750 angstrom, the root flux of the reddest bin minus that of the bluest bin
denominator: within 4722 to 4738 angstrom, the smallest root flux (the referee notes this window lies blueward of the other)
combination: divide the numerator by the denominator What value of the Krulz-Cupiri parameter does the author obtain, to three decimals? 0.010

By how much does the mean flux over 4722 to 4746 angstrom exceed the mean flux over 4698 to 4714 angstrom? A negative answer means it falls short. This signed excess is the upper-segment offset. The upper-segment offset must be 0.41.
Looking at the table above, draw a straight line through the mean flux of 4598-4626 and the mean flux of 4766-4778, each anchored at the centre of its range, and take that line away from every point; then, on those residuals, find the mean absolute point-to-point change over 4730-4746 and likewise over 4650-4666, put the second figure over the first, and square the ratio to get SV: 45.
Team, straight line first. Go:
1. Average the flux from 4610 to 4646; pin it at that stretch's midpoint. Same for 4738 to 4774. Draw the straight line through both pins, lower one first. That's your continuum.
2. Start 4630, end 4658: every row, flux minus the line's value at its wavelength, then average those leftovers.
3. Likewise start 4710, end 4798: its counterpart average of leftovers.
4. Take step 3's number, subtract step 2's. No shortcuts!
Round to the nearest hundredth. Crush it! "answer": 0.16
